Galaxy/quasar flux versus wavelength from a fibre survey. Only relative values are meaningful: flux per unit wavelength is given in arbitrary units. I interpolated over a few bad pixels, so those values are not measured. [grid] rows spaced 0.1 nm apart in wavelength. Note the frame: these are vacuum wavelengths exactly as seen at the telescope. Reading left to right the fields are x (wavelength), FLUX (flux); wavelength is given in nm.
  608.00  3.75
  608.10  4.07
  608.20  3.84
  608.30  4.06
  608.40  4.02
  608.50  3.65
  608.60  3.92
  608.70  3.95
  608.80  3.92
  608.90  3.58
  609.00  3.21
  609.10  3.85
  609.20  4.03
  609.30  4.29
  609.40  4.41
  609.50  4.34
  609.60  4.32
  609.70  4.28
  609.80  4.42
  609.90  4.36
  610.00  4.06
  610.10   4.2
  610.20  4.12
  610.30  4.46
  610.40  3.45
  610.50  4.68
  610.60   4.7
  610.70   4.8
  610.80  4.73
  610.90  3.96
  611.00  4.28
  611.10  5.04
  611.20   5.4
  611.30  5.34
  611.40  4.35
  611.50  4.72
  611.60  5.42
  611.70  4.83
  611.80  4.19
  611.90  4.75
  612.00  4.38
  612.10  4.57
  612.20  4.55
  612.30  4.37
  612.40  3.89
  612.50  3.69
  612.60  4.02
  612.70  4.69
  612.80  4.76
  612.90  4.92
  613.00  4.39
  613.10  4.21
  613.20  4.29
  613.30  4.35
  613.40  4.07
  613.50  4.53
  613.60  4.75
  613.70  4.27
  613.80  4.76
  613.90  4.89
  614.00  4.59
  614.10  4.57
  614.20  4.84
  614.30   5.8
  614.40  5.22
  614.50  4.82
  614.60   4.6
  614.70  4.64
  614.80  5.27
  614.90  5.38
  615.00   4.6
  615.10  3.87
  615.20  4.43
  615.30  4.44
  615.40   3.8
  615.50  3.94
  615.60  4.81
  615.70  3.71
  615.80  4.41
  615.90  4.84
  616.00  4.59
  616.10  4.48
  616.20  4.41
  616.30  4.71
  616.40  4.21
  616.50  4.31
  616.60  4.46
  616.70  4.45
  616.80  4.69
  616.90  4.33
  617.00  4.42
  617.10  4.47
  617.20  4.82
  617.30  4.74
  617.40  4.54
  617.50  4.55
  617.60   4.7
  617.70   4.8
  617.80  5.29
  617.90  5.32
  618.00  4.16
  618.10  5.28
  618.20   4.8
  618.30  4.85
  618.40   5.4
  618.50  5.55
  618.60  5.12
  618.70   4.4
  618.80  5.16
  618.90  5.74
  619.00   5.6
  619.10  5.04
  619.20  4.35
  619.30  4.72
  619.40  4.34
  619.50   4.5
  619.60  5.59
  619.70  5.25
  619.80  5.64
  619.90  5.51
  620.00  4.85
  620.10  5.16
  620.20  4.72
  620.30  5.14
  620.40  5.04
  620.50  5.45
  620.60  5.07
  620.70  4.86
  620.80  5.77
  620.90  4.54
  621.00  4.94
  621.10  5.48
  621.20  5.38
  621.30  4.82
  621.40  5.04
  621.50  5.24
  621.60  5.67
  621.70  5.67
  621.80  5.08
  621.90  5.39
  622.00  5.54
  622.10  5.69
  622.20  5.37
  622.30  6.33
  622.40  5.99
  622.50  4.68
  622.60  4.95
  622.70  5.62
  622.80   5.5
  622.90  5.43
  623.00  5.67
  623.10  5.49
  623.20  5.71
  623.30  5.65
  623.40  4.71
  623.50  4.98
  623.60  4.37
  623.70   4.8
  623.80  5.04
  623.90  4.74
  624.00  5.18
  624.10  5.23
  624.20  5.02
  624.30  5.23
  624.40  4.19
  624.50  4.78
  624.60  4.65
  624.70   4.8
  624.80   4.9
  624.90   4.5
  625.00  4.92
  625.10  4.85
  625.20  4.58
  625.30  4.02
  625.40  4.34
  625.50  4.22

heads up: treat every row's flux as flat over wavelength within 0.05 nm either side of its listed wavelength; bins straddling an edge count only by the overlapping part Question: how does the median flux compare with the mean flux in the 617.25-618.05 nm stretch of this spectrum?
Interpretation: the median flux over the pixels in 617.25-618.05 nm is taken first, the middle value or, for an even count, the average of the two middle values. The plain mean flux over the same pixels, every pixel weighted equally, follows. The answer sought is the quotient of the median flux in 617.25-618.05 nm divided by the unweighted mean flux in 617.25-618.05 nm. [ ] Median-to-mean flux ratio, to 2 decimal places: 0.99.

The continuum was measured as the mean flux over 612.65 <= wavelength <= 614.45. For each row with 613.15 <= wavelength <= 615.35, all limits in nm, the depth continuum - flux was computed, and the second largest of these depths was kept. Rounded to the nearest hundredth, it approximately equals 0.59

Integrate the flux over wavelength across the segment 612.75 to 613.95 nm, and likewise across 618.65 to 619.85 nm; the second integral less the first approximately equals 0.61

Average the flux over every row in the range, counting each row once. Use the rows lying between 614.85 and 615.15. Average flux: 4.6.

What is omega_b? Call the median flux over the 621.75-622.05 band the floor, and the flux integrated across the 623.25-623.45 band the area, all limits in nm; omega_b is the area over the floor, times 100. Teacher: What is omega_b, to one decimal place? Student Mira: 19.2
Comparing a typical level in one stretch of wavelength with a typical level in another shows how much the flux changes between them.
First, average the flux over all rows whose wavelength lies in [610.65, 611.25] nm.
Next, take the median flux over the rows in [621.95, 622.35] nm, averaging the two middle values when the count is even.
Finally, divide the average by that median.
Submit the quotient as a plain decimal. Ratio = 0.84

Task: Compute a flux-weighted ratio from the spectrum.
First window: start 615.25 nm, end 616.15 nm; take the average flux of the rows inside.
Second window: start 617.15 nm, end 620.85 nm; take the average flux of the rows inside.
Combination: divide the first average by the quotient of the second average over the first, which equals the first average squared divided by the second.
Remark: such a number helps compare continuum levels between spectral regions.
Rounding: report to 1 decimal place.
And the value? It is 3.7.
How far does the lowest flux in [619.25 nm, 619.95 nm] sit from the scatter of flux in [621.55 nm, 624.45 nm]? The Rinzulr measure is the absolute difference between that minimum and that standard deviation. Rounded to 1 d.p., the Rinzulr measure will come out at 3.9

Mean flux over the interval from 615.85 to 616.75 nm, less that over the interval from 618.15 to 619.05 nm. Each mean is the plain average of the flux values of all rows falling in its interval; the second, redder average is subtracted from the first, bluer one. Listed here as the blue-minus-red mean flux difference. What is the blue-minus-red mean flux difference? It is -0.7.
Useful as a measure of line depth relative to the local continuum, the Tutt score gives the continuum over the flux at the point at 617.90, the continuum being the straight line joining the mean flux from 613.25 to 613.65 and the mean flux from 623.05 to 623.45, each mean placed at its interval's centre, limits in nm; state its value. 0.91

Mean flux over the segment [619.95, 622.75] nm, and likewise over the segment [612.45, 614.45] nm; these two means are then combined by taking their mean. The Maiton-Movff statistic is 4.92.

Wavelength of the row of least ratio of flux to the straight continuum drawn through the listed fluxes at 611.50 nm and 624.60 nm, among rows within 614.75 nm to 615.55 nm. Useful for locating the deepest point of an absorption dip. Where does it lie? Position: 615.40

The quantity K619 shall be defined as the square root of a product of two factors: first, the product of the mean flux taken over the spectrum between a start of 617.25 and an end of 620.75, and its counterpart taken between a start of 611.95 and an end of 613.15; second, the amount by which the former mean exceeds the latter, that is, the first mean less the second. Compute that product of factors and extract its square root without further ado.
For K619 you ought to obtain 3.7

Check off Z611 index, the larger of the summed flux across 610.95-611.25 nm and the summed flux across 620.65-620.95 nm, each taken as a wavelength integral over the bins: 1.52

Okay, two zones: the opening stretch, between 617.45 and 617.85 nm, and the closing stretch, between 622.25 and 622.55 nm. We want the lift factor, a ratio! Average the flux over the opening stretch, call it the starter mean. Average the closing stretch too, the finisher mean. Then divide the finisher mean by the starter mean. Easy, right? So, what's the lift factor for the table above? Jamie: 1.17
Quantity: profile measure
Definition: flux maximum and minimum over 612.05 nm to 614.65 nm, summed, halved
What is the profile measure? 4.7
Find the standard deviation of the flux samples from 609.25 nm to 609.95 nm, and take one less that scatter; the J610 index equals 0.95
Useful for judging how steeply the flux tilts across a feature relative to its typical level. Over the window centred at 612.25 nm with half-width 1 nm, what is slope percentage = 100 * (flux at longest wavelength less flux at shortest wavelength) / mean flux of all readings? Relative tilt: -23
